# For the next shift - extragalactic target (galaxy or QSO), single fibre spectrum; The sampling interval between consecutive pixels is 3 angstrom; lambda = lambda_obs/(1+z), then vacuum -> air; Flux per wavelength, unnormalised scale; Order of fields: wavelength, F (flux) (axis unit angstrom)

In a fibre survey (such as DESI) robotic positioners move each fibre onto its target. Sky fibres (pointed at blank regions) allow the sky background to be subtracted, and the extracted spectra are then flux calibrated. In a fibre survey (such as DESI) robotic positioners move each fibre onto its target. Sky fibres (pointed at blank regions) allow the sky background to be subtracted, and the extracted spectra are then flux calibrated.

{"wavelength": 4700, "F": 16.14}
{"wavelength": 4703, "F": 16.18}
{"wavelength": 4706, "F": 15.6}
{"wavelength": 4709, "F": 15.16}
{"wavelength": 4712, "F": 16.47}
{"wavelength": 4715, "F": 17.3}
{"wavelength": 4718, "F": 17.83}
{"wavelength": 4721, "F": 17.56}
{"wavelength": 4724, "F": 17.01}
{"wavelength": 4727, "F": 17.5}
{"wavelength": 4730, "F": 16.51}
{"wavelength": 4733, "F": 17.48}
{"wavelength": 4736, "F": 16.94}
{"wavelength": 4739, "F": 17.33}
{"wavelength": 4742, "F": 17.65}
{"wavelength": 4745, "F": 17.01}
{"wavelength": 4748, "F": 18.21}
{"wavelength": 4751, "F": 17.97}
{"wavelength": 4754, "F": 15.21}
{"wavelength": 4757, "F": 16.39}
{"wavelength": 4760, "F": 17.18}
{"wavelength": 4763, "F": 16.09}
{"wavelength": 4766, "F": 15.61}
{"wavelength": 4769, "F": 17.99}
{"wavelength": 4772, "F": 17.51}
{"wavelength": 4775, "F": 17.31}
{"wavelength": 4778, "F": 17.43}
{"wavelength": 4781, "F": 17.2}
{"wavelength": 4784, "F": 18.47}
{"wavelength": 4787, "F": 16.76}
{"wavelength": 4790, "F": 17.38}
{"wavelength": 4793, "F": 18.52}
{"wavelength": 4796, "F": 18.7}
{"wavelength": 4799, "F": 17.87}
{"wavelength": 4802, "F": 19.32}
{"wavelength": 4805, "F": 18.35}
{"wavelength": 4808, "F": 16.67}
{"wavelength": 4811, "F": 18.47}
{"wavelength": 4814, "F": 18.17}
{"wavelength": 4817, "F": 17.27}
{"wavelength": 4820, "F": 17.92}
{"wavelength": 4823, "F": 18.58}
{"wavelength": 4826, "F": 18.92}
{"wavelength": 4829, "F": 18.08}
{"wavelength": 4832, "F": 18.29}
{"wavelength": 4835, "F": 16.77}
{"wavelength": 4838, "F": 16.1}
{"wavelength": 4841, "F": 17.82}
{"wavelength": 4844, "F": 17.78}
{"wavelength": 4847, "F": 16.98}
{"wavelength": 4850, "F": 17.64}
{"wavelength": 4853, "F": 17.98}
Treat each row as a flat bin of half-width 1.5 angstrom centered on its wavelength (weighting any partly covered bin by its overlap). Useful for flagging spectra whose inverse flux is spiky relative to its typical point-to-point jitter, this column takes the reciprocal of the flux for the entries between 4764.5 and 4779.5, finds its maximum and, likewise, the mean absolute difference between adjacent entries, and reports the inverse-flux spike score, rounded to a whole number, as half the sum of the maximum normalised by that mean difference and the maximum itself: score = 12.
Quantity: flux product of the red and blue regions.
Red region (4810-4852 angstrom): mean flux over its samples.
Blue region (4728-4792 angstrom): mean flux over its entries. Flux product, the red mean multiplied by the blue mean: 304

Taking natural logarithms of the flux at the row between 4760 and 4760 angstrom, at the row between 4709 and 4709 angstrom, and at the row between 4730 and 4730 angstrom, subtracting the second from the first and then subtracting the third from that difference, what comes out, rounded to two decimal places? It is -2.68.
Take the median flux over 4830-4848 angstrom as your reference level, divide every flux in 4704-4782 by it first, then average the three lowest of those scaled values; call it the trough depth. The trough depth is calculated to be 0.88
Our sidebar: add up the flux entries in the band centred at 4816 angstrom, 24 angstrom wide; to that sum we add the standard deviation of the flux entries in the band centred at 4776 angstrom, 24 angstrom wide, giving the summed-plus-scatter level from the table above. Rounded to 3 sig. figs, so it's 145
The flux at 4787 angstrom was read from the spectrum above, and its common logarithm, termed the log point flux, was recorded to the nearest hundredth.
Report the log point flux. 1.22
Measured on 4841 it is 1.25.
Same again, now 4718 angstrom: 1.25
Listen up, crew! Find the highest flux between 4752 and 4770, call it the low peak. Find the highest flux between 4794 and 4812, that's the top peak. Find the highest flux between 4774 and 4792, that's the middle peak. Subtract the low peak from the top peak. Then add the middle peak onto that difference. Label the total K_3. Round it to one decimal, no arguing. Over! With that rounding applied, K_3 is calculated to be 19.8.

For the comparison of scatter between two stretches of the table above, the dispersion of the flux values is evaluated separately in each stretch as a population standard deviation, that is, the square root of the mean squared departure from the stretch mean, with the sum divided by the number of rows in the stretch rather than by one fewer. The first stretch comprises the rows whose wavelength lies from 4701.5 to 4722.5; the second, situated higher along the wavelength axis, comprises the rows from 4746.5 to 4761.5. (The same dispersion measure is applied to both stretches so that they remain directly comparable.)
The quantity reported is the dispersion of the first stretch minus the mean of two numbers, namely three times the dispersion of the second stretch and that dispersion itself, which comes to -1.25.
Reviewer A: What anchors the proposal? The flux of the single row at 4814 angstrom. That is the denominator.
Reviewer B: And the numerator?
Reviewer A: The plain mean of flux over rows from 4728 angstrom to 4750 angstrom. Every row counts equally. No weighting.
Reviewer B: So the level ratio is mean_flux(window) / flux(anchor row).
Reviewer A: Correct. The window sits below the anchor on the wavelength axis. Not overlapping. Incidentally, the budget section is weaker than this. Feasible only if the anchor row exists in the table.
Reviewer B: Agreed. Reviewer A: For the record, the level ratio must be 0.95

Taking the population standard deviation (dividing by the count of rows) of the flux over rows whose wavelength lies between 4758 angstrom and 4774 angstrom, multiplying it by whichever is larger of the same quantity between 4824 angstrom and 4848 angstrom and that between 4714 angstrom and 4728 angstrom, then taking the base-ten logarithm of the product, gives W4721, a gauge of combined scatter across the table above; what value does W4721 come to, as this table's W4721 -0.12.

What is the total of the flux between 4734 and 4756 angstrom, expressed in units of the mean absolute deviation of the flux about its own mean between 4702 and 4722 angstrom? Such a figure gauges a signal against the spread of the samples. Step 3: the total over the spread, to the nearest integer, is 144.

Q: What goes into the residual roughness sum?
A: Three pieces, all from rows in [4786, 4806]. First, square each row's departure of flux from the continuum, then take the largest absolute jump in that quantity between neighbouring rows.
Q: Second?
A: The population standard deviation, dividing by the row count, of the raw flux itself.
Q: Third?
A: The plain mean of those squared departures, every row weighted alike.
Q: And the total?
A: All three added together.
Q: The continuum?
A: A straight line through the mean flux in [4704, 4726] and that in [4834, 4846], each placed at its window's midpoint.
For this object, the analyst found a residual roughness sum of 7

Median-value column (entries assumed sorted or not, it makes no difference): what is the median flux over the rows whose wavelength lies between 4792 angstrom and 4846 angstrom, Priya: 18.1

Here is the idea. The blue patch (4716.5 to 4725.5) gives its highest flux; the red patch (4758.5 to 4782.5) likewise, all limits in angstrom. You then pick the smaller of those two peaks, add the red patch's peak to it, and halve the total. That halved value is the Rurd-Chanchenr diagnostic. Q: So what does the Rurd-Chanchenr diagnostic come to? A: 17.9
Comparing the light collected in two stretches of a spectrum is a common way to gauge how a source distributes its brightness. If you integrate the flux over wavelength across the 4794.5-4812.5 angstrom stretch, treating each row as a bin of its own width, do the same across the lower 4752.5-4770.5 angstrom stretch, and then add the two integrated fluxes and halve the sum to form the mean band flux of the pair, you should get 312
